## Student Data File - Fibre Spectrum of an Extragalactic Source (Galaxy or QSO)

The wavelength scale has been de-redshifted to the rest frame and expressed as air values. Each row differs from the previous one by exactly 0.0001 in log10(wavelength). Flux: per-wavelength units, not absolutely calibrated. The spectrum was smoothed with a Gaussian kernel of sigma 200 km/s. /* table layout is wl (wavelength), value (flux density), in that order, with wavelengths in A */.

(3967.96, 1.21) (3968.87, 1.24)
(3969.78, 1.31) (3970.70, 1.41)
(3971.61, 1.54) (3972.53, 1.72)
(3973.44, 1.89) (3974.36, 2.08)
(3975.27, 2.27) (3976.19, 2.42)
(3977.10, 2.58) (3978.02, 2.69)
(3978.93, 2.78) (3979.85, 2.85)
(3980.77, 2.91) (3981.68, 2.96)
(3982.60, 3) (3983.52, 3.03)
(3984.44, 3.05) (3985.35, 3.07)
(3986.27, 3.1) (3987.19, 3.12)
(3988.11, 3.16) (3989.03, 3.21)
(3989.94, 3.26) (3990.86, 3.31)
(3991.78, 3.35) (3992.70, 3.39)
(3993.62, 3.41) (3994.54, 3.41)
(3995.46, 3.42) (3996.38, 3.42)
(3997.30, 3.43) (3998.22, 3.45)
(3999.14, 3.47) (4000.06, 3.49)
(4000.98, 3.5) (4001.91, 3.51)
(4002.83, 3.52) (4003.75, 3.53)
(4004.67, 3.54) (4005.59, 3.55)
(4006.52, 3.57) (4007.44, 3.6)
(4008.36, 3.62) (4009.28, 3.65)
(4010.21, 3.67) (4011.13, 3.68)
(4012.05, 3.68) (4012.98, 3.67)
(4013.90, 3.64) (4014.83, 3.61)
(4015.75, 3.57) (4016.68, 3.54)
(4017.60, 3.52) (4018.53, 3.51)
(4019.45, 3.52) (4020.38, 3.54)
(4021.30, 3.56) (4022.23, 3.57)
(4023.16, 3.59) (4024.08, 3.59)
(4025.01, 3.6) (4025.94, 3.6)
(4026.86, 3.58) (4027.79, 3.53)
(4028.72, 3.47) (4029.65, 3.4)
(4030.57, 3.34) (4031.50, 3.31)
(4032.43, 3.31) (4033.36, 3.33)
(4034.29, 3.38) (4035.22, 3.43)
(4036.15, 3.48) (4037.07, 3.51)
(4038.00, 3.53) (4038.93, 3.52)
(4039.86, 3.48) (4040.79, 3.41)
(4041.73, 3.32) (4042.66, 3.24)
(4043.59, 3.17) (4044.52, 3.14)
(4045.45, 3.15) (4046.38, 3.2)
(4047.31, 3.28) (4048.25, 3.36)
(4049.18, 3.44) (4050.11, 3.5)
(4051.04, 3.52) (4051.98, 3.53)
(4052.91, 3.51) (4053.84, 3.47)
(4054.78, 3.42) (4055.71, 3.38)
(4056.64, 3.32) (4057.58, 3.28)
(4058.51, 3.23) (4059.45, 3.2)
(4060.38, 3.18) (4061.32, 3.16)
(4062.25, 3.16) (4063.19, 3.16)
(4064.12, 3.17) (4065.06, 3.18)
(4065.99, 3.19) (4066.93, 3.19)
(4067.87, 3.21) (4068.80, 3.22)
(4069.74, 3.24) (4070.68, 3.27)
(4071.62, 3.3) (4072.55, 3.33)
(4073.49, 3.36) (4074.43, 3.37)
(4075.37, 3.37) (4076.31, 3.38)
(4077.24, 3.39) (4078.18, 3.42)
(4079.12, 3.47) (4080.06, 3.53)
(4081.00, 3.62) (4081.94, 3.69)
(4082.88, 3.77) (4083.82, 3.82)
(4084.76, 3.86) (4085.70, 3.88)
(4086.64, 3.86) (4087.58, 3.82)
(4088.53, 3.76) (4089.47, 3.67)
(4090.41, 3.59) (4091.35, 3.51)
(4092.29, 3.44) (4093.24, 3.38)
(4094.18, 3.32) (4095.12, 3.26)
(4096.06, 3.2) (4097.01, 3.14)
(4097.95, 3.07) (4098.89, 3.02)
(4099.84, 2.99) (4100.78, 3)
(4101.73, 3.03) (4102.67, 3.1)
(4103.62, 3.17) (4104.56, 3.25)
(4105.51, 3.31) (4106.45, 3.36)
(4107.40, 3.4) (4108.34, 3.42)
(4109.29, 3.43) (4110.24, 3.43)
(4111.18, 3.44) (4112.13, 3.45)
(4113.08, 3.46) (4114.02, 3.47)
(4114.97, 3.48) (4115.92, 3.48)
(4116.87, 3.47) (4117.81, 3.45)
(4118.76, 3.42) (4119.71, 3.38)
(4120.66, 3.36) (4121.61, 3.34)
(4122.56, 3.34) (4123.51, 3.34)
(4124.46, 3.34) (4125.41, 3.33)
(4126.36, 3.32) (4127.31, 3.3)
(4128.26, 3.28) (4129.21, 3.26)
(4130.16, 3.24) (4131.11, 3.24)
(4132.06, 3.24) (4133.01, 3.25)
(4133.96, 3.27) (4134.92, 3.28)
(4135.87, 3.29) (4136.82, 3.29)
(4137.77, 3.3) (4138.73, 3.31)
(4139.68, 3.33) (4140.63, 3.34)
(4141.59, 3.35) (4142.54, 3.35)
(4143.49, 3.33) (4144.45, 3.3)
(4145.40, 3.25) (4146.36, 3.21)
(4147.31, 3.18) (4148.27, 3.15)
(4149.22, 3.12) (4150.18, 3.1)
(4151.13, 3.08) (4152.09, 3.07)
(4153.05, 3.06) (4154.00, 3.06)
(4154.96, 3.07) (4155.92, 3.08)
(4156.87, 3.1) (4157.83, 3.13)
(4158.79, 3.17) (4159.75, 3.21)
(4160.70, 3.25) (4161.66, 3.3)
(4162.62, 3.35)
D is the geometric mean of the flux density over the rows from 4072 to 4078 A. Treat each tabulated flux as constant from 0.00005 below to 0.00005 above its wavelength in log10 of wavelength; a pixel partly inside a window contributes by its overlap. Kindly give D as 3.37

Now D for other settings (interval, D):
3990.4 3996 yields 3.38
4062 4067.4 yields 3.17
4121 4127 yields 3.33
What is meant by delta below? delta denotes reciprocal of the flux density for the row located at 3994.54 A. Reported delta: 0.29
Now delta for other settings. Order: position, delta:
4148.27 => 0.32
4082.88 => 0.27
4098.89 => 0.33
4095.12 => 0.31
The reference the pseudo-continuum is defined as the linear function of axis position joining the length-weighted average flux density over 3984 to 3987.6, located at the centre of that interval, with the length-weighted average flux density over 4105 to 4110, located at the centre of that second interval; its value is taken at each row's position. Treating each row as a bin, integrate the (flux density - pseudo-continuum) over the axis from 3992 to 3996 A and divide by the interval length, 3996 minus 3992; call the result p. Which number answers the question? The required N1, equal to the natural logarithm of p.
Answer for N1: -1.21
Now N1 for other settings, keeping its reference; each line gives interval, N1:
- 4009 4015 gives -0.68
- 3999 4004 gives -0.97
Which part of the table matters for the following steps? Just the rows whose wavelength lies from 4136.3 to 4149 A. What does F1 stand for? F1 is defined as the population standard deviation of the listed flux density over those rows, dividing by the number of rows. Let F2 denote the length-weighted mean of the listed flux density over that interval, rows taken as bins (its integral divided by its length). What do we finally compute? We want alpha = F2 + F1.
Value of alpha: 3.35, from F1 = 0.064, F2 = 3.28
